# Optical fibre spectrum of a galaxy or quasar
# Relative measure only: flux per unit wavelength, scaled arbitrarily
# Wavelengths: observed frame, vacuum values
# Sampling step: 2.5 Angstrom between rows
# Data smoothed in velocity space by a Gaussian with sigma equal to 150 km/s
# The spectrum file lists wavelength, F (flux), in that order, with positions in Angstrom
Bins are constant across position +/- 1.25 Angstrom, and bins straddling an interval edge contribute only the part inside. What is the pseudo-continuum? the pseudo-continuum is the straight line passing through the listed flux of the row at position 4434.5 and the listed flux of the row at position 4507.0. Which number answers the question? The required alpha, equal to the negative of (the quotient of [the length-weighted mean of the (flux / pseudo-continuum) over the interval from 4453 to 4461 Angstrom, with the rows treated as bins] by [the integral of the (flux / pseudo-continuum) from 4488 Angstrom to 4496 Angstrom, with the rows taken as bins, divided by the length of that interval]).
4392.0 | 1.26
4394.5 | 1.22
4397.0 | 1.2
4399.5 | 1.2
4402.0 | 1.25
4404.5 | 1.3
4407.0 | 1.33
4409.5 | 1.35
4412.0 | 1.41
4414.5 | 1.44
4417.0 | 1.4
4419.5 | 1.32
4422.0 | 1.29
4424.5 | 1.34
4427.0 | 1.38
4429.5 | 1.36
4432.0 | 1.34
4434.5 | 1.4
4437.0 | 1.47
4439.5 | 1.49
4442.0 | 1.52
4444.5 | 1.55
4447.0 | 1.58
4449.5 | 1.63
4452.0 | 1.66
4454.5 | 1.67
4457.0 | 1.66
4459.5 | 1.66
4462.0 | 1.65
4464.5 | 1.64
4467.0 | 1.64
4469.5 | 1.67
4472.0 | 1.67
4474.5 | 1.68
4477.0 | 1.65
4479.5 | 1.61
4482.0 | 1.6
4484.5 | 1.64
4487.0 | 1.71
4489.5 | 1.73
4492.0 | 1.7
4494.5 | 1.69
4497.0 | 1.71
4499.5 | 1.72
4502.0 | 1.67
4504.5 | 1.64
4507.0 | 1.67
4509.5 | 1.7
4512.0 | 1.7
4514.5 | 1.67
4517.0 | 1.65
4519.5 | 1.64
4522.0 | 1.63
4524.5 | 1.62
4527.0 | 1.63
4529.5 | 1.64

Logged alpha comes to -1.06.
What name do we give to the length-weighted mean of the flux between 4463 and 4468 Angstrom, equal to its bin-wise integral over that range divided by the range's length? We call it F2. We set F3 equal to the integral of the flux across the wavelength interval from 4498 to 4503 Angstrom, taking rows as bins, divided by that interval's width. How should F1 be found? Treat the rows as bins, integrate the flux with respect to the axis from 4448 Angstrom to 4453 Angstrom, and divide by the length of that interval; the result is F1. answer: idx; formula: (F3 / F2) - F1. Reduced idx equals -0.6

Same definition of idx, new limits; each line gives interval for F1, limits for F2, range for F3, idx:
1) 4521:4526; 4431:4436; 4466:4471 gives -0.4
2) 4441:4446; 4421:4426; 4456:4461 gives -0.3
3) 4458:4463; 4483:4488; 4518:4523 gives -0.7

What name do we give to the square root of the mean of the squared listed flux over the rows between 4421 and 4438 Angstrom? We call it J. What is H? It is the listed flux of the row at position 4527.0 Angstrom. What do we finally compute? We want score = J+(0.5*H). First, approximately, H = 1.63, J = 1.37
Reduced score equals 2.18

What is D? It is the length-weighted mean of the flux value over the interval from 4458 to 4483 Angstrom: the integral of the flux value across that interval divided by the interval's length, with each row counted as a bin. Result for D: 1.65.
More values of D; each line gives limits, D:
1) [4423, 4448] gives 1.44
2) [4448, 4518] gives 1.67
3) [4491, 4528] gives 1.67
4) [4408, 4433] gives 1.36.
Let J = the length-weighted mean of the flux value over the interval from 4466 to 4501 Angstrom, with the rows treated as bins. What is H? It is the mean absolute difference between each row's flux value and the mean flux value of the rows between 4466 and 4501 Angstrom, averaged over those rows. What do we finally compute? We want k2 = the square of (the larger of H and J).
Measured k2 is 2.80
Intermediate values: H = 0.033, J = 1.67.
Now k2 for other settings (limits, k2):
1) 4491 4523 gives 2.81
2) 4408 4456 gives 2.11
